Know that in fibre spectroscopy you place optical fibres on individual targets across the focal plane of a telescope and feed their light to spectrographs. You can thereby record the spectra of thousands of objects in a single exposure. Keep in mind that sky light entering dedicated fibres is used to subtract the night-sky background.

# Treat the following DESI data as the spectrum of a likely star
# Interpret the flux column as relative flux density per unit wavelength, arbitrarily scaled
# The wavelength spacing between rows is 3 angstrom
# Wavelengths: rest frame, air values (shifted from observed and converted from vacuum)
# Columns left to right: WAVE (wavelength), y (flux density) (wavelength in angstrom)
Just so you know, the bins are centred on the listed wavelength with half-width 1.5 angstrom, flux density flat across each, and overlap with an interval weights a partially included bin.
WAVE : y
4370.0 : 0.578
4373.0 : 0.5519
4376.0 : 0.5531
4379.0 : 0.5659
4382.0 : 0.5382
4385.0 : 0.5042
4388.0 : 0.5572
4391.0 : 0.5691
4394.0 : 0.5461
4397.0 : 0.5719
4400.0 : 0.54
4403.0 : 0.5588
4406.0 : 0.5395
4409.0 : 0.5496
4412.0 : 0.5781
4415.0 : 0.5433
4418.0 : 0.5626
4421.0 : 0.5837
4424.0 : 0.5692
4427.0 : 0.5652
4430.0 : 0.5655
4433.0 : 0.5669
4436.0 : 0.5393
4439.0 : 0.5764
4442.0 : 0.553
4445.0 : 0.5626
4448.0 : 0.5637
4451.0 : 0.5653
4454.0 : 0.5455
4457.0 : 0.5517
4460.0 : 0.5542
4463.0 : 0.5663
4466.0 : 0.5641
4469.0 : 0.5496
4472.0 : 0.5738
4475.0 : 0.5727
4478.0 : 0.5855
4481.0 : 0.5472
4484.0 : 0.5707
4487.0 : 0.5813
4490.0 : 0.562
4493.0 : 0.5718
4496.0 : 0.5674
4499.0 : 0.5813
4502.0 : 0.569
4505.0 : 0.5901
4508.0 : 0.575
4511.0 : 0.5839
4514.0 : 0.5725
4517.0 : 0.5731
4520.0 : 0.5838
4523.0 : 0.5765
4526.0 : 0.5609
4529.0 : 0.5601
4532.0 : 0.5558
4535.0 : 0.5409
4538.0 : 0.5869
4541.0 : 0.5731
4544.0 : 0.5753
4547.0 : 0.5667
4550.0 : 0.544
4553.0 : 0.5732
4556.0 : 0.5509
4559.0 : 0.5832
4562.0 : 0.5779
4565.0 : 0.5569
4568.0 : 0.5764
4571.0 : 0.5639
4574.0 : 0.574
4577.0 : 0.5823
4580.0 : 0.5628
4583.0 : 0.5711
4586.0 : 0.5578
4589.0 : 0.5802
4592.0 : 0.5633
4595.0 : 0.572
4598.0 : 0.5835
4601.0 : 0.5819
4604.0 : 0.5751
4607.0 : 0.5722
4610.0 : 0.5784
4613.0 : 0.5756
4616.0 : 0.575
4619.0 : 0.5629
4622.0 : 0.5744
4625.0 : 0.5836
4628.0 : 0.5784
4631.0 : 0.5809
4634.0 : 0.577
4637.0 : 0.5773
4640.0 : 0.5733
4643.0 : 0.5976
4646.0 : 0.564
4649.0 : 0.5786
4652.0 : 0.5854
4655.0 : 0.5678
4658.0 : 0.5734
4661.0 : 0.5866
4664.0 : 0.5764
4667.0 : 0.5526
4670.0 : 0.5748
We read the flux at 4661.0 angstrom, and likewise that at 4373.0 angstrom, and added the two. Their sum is 1.14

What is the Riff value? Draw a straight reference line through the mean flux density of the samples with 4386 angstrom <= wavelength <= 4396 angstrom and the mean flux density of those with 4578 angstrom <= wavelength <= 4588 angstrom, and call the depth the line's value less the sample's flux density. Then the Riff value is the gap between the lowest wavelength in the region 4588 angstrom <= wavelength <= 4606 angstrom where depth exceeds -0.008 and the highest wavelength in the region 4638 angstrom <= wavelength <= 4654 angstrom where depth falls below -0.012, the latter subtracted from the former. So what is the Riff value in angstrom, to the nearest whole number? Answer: -60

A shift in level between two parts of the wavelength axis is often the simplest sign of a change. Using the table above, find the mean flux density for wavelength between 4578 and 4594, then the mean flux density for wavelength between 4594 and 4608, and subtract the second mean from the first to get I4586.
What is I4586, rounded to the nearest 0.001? -0.010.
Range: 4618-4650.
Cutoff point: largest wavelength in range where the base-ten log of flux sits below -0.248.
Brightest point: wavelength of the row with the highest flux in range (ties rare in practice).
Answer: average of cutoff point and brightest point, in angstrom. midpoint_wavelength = 4644.5 angstrom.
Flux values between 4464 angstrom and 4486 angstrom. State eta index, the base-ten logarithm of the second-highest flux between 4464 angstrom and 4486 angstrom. -0.241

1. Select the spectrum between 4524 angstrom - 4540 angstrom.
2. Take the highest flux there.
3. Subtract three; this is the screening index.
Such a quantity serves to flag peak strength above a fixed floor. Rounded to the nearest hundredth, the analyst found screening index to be -2.41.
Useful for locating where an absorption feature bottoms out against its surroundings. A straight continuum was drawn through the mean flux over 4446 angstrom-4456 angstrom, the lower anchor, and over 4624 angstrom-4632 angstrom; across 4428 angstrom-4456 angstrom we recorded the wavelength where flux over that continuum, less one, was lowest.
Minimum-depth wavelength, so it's 4436.0 angstrom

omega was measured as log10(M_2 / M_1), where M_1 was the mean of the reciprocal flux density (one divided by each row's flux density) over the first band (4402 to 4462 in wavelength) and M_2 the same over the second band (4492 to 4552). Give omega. -0.0082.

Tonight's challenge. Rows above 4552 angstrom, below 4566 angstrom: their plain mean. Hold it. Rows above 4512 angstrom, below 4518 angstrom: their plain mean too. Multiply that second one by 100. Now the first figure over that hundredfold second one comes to 0.0099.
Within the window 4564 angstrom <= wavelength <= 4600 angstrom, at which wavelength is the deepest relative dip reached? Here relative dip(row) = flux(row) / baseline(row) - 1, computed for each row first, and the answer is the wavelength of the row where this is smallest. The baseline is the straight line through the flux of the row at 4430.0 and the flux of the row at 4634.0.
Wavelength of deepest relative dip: 4586.0 angstrom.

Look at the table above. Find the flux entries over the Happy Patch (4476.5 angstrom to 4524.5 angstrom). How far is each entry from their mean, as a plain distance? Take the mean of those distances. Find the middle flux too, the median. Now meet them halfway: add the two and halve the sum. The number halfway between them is 0.291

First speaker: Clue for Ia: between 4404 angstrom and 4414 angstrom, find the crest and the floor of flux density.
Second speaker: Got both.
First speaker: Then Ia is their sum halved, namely 0.559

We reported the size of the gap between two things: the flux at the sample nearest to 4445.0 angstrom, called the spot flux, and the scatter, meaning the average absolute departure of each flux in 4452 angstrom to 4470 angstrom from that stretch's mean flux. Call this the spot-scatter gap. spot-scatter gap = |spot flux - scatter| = 0.56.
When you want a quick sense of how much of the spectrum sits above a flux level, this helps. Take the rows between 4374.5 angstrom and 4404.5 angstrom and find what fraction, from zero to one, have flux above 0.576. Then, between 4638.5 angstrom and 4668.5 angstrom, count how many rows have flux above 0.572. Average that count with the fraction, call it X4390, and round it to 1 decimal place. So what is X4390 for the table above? 3.5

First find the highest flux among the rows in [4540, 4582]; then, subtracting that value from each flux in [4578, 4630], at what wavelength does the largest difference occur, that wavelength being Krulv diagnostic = 4625.0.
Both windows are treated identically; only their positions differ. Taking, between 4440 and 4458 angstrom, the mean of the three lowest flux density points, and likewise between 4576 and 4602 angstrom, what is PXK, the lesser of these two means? 0.550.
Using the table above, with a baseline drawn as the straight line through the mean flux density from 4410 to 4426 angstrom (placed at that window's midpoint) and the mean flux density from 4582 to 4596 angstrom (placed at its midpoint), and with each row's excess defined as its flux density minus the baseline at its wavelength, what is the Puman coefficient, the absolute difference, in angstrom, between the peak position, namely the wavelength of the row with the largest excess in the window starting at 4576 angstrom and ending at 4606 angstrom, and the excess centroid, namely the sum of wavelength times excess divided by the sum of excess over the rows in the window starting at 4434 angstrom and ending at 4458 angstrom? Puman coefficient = 150.9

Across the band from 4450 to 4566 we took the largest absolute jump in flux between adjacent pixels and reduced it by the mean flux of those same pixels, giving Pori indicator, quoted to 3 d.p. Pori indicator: -0.522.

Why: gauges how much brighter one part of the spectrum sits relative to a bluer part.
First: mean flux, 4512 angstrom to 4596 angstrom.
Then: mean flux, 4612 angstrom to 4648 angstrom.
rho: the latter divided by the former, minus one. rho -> 0.0145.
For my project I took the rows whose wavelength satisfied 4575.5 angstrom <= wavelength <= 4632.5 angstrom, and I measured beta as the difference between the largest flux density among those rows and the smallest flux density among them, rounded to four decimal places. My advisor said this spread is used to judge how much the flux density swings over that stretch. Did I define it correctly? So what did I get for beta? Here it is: 0.0258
